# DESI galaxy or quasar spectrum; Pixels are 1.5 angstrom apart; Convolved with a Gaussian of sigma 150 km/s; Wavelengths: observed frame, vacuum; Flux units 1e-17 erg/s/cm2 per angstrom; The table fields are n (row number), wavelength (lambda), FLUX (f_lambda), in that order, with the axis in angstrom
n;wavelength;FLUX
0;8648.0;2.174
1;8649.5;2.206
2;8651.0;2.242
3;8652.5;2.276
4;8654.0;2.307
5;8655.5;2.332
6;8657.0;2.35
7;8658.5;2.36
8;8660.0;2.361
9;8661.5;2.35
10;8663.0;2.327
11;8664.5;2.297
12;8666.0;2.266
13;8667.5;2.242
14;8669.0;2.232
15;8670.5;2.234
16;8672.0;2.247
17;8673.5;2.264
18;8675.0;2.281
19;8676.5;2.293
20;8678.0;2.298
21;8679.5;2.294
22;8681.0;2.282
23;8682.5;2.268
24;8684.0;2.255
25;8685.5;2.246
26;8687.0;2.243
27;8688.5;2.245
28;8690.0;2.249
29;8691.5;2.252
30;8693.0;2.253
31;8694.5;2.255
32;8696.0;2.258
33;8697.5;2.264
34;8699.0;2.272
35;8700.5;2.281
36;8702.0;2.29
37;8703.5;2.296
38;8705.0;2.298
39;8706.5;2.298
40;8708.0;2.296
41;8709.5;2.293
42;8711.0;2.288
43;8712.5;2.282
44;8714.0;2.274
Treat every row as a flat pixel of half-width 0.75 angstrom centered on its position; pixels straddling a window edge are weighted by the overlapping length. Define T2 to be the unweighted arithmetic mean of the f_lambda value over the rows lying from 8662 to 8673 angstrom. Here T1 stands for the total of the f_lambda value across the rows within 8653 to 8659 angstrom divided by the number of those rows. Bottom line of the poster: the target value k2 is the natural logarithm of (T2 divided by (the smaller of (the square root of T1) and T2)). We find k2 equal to 0.392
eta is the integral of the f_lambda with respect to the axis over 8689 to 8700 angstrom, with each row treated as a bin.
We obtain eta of 24.8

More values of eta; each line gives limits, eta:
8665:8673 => 18.0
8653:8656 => 6.9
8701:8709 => 18.4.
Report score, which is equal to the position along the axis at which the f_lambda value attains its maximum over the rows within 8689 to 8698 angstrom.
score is 8697.5 angstrom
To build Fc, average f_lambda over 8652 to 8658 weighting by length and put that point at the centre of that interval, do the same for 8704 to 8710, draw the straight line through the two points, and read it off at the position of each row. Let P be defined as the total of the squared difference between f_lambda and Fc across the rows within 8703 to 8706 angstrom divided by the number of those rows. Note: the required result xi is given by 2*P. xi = 0.000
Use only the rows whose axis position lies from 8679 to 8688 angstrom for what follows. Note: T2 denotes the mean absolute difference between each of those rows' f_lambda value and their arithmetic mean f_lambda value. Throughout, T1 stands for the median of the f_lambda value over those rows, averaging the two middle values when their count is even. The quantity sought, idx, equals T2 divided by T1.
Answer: 0.0074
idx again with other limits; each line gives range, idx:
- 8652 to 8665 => 0.0103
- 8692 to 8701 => 0.0038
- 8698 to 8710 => 0.0031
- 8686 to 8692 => 0.0014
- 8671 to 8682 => 0.0061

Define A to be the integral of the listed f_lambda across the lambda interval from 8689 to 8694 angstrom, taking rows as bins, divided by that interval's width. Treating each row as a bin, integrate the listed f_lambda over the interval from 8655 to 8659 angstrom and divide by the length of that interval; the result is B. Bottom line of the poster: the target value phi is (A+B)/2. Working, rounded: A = 2.25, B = 2.35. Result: 2.30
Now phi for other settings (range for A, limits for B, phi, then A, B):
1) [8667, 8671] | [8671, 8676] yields 2.25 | 2.24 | 2.26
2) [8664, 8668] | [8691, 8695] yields 2.26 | 2.27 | 2.25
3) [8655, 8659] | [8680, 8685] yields 2.31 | 2.35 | 2.27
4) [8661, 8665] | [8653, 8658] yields 2.33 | 2.32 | 2.33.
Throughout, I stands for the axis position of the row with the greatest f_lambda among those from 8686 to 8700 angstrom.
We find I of 8699.0 angstrom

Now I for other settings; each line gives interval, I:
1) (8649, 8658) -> 8657.0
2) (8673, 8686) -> 8678.0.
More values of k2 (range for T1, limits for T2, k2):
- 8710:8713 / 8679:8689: 0.403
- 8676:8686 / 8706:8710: 0.420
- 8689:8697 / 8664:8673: 0.406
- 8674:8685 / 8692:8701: 0.405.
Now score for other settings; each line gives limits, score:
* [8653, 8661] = 8660.0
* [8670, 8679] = 8678.0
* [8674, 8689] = 8678.0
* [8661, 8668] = 8661.5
